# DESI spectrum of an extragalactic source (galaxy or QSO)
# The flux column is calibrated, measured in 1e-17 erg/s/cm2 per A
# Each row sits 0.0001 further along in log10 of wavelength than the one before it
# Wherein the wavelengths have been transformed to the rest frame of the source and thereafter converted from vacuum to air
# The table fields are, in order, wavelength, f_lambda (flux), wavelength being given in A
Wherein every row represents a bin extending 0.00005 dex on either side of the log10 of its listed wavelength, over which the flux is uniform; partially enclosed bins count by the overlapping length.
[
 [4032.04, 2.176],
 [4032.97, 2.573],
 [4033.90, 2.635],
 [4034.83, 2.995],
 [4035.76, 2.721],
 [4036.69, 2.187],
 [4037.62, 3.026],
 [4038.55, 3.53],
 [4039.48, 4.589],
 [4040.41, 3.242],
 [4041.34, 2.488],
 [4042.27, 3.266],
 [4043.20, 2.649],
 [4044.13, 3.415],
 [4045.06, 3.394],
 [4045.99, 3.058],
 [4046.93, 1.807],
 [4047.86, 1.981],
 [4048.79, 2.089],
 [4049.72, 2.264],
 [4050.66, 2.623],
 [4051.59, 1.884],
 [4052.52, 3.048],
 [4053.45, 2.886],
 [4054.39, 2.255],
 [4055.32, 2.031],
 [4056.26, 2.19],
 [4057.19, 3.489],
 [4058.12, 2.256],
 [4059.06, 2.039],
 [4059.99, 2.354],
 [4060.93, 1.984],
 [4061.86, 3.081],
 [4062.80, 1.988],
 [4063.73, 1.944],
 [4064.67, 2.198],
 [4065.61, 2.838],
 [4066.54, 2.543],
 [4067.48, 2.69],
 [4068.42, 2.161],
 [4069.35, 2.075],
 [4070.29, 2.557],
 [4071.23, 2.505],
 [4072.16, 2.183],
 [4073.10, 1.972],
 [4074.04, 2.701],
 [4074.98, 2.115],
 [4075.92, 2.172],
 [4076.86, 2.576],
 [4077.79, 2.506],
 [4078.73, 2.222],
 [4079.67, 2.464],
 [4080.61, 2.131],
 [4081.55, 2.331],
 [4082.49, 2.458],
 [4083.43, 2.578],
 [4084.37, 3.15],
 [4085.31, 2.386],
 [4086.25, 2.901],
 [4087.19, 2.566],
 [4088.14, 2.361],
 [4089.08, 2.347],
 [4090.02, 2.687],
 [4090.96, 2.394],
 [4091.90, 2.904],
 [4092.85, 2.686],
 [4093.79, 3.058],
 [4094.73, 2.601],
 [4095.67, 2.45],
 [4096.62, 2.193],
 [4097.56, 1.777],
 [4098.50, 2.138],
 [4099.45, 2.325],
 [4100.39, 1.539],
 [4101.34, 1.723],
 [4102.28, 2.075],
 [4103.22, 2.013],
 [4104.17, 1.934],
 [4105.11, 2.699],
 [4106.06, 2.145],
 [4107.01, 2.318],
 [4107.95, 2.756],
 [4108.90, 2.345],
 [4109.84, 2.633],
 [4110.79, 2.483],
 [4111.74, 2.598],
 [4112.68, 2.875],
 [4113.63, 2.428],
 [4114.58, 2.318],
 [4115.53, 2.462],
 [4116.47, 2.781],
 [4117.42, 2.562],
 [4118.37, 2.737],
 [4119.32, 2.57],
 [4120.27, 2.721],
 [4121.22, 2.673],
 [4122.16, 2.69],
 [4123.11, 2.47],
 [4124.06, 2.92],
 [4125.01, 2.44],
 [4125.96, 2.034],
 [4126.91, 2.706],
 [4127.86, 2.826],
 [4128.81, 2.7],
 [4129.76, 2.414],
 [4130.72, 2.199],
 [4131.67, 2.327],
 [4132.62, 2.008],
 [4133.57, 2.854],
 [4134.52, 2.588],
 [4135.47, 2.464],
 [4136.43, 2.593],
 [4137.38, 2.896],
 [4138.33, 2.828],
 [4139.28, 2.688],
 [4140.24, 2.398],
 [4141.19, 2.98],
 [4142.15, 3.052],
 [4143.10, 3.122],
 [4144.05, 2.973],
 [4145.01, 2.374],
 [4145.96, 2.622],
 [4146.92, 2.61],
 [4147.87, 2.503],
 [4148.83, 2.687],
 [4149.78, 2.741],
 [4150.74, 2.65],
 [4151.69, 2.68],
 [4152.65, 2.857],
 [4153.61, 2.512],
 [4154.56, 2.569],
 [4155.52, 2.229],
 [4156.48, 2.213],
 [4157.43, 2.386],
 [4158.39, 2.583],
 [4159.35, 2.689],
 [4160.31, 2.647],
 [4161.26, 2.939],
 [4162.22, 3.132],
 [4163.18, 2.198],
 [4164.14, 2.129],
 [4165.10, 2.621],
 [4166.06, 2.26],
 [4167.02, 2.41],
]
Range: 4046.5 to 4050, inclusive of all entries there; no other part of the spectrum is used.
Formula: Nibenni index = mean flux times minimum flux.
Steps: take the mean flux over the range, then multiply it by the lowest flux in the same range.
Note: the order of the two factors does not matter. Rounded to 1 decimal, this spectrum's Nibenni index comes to 3.7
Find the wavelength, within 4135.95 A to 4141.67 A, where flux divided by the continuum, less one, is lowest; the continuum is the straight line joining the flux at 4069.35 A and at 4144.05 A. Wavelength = 4140.24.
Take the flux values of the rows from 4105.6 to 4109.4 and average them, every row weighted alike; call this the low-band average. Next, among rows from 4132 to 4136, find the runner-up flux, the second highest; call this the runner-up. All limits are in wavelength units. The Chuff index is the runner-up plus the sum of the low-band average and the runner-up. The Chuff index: 7.57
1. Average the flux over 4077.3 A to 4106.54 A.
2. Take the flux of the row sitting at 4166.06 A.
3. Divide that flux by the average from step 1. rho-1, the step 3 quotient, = 0.95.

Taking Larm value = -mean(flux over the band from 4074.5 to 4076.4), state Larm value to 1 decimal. -2.1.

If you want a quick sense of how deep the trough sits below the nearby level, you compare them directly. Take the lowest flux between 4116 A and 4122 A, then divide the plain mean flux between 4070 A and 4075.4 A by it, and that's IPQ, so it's 0.91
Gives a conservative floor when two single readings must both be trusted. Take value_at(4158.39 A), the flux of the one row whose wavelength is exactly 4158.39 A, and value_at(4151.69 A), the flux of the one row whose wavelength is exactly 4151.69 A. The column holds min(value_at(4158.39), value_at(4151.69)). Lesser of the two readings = 2.583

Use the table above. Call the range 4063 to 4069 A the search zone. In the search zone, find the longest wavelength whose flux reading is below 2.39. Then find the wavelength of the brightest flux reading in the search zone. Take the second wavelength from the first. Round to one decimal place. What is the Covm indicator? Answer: 2.8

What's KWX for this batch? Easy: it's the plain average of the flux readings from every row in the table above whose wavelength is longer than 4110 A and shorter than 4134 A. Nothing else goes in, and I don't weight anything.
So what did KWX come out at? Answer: 2.55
